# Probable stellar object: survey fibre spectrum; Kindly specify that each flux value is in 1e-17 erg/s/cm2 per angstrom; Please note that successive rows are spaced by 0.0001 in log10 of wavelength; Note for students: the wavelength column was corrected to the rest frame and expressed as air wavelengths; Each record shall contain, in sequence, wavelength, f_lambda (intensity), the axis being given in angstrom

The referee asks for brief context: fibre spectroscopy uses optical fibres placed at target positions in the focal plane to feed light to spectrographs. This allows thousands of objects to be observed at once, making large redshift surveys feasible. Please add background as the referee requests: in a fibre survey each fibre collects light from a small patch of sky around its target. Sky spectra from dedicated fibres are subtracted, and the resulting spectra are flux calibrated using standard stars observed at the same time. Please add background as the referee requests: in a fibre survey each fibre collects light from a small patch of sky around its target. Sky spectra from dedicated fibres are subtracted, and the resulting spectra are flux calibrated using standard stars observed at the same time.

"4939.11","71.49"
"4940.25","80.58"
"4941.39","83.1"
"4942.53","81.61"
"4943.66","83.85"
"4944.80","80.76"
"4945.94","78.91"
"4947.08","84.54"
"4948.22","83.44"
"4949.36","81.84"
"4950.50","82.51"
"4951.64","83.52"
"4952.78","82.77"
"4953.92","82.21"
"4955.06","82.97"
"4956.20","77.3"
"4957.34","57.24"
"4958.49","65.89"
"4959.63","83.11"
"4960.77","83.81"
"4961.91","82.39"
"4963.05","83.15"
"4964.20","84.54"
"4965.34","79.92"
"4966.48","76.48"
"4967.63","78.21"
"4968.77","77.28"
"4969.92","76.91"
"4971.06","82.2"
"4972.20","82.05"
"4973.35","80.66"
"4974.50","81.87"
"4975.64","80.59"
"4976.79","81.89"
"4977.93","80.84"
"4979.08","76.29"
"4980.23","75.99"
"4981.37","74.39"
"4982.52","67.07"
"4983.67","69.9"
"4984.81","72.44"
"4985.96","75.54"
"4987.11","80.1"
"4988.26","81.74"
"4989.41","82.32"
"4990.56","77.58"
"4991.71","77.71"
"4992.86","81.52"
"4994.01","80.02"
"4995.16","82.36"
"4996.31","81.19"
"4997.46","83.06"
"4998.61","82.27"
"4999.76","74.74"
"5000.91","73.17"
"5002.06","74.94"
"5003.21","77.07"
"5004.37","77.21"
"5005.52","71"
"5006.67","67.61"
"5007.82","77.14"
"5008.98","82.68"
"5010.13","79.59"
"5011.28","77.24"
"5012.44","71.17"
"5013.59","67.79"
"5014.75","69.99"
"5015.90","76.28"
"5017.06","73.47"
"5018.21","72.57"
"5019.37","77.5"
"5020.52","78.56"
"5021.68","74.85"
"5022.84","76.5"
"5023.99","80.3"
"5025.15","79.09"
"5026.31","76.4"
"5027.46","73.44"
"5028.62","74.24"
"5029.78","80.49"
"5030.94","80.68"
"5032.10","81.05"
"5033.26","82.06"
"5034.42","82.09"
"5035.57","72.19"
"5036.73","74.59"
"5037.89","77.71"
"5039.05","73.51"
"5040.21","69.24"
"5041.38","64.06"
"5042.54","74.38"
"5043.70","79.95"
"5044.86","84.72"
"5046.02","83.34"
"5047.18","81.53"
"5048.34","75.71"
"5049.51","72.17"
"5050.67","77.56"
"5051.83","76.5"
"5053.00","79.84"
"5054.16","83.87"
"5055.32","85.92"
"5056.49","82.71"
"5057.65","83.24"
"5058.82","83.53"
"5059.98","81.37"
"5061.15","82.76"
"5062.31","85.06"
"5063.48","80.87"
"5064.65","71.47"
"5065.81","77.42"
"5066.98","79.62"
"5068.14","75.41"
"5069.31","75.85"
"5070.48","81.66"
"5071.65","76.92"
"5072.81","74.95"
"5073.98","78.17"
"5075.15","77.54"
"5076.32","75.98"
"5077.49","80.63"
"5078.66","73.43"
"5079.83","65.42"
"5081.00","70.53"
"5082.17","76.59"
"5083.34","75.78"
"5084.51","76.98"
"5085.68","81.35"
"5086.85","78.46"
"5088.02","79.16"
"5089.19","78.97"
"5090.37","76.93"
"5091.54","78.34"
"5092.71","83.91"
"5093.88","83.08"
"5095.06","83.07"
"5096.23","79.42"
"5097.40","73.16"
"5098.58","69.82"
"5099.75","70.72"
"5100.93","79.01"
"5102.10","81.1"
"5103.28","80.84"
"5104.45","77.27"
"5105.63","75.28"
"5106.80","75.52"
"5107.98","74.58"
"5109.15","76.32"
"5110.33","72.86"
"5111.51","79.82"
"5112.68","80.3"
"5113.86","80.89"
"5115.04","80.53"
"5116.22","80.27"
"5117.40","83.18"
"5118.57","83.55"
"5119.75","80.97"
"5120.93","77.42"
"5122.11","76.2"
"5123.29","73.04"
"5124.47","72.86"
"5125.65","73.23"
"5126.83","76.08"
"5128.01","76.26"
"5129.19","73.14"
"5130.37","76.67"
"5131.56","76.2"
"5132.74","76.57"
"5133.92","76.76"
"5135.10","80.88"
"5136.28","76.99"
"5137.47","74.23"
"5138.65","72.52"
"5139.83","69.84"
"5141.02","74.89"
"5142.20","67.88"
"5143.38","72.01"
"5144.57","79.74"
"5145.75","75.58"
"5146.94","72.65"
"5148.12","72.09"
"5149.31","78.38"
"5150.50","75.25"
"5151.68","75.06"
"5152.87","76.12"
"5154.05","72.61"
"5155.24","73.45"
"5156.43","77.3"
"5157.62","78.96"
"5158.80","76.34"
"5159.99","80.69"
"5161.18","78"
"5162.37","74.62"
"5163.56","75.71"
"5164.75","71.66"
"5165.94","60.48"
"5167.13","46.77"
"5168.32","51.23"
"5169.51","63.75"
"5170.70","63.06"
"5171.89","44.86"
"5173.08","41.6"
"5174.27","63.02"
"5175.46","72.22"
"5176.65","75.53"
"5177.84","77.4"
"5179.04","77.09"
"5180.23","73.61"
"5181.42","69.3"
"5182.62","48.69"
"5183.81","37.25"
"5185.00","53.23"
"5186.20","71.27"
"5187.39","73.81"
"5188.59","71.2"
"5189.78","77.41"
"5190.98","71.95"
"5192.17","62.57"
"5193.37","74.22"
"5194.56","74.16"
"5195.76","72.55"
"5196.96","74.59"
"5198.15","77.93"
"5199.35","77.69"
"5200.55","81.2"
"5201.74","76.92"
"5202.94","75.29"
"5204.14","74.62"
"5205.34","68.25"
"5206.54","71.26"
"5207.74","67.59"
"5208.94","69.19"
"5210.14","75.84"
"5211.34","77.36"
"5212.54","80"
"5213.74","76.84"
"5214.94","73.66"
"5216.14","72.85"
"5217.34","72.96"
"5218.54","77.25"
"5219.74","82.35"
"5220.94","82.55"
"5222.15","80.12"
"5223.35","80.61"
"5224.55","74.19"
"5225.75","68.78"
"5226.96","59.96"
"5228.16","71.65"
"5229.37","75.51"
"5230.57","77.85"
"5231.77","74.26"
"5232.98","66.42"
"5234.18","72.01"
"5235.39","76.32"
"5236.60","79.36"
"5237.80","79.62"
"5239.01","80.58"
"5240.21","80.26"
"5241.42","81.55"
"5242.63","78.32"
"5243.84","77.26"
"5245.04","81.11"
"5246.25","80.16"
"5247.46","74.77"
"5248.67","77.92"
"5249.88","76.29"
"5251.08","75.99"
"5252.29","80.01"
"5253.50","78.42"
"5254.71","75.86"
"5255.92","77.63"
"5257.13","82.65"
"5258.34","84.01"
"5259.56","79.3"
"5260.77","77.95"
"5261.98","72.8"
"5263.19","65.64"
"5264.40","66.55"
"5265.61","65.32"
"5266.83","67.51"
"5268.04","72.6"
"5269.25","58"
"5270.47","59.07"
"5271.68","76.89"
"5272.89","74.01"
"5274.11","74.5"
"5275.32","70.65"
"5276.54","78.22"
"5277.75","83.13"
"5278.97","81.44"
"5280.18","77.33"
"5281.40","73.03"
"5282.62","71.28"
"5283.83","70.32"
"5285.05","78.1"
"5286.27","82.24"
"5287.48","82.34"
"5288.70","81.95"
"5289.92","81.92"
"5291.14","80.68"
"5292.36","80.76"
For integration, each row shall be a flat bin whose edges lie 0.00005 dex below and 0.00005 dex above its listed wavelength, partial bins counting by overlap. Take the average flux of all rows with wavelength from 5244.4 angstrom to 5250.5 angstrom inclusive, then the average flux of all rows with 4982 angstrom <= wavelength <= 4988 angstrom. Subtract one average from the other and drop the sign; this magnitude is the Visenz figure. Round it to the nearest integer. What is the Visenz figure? 5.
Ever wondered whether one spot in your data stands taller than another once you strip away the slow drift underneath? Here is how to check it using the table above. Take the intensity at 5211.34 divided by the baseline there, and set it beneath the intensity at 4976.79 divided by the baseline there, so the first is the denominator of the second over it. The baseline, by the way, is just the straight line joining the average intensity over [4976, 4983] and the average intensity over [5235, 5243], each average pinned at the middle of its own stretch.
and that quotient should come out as 1.10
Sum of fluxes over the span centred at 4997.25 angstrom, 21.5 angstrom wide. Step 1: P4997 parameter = 1483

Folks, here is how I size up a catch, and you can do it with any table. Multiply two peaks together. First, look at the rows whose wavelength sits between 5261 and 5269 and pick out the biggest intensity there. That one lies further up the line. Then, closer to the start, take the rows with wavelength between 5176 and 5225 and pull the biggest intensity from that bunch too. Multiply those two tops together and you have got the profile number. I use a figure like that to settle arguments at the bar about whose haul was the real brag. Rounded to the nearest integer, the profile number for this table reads 6010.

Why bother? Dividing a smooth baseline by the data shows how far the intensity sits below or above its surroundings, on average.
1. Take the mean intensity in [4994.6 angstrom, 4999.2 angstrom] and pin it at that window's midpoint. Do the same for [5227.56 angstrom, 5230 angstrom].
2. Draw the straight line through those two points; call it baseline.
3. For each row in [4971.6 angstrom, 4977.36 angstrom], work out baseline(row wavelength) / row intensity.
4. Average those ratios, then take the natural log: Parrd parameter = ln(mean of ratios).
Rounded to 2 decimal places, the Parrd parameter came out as 0.02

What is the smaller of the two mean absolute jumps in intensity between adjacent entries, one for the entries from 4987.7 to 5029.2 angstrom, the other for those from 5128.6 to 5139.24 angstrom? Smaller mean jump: 2.13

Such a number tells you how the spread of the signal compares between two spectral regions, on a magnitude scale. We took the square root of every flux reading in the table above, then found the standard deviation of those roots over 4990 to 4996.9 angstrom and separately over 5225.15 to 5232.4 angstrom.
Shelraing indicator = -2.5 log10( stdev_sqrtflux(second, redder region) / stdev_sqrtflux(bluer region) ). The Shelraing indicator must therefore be -1.3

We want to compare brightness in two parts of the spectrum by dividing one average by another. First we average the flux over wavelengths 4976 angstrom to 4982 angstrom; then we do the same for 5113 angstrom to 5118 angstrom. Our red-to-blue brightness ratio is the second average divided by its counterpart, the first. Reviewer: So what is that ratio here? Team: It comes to 1.04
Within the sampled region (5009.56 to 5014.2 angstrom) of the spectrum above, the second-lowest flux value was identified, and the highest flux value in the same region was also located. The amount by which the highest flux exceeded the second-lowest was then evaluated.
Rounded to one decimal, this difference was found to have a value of 8.4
